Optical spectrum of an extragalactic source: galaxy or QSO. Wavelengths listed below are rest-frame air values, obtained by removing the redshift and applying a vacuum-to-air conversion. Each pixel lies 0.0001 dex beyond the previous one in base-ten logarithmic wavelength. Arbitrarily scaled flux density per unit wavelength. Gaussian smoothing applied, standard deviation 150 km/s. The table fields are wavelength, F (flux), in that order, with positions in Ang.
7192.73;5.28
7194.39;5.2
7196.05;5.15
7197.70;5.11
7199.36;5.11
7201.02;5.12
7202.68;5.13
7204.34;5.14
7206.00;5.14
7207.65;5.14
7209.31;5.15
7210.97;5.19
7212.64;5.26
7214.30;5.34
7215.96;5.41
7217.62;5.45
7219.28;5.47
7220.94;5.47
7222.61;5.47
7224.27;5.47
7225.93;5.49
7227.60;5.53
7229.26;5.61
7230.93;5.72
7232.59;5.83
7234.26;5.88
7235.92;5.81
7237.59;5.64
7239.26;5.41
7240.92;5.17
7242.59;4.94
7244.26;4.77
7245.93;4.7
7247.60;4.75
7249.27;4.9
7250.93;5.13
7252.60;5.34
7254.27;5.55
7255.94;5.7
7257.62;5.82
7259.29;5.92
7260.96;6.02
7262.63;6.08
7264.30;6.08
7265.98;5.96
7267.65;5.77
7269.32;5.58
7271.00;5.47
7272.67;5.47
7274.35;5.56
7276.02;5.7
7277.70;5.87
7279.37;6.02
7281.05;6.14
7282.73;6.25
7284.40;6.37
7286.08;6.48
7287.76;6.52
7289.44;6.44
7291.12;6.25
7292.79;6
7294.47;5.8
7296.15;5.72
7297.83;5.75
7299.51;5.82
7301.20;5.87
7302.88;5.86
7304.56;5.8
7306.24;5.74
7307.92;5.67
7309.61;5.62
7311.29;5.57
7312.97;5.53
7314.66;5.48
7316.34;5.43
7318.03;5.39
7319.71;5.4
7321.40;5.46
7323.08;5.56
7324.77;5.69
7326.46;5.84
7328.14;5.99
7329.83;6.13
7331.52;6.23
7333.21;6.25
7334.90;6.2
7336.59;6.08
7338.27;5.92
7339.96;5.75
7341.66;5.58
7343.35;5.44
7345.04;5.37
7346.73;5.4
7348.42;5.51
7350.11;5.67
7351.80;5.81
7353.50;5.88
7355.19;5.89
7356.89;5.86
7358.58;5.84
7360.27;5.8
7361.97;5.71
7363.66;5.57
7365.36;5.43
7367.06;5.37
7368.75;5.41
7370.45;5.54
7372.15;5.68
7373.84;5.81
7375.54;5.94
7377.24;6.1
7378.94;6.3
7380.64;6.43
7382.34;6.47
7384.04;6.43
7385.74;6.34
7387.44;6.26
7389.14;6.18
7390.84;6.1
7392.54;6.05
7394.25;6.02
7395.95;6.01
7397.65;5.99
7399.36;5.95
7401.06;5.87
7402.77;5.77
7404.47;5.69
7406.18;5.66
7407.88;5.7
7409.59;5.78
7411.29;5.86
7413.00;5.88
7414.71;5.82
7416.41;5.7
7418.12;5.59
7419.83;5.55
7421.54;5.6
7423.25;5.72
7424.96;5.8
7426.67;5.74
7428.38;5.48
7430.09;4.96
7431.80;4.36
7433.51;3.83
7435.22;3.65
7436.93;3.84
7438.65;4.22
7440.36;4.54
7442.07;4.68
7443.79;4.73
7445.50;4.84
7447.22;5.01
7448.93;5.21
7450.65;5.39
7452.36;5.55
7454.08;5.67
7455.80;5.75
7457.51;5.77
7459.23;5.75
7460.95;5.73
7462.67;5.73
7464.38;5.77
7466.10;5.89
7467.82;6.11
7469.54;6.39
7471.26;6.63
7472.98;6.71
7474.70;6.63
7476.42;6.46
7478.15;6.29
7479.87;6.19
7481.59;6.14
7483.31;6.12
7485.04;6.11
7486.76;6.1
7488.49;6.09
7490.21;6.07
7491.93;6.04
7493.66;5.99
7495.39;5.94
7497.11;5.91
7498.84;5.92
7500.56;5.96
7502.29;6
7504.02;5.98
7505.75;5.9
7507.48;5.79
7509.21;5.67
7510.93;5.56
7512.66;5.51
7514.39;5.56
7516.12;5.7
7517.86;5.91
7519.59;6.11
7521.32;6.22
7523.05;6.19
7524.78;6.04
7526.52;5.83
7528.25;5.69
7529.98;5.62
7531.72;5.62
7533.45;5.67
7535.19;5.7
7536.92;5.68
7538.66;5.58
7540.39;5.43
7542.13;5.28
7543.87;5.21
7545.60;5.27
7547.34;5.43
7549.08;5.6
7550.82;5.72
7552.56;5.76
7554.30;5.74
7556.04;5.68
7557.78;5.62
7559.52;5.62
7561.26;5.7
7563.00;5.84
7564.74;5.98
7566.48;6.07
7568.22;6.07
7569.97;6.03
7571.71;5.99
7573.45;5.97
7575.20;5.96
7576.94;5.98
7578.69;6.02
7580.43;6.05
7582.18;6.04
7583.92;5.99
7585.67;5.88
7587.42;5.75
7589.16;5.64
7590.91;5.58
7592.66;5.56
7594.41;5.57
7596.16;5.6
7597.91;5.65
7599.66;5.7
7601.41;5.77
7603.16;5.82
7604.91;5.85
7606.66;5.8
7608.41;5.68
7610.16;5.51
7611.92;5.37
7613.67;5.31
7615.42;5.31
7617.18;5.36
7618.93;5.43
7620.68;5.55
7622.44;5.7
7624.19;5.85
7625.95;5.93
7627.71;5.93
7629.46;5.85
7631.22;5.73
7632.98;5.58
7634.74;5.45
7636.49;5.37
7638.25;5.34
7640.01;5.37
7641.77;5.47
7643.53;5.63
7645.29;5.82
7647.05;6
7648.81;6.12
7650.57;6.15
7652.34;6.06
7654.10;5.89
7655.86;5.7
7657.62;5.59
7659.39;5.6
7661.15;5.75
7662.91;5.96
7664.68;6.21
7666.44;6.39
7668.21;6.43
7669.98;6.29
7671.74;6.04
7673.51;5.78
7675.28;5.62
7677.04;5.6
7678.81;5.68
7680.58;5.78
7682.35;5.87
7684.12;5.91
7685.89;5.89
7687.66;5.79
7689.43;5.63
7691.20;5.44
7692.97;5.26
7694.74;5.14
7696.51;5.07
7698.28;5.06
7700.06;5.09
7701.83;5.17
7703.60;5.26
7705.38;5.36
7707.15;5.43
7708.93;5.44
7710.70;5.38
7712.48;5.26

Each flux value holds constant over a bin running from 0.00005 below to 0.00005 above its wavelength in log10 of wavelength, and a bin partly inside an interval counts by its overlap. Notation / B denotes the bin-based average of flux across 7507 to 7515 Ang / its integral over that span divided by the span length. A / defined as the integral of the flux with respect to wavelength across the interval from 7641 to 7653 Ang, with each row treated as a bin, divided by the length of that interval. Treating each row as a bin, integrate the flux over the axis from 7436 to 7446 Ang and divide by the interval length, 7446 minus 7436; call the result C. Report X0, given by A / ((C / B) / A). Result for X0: 44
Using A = 5.9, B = 5.6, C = 4.46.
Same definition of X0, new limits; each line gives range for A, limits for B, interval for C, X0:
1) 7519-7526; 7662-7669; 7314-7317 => 43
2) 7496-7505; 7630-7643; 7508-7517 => 35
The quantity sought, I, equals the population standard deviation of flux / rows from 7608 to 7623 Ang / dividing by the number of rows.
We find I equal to 0.14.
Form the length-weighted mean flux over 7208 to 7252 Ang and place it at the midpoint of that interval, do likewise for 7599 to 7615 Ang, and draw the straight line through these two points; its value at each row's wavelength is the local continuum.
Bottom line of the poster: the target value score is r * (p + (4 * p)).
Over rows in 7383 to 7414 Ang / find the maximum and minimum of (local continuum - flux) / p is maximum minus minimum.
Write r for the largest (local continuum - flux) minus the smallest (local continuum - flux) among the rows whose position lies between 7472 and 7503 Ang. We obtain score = 3.2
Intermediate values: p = 0.79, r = 0.8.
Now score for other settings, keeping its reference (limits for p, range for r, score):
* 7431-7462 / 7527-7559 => 5.7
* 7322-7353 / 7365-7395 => 4.8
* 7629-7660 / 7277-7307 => 3.2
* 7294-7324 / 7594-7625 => 1.4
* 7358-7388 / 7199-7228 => 2.2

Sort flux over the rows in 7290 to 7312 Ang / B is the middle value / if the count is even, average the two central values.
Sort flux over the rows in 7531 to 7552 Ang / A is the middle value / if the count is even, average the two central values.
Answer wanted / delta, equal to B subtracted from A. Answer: -0.2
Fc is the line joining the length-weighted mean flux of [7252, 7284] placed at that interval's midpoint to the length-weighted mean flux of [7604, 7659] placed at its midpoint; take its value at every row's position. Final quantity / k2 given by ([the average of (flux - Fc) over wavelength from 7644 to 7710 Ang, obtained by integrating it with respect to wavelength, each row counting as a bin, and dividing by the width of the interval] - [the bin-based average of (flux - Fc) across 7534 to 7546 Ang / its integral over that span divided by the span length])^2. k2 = 0.09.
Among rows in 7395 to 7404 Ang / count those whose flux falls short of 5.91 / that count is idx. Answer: 2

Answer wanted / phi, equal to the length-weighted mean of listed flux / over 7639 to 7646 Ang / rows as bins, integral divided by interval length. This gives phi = 5.56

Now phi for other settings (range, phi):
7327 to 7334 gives 6.14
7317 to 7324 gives 5.45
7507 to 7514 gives 5.63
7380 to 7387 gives 6.41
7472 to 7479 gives 6.52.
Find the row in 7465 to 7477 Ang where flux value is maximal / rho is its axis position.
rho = 7472.98 Ang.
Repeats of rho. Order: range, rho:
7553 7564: 7563.00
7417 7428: 7424.96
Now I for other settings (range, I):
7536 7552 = 0.18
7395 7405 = 0.12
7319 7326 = 0.11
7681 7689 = 0.05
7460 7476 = 0.39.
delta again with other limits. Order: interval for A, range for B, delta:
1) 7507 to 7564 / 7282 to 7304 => -0.3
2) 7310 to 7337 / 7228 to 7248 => 0.1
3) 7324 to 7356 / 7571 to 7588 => -0.1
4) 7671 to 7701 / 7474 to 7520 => -0.4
